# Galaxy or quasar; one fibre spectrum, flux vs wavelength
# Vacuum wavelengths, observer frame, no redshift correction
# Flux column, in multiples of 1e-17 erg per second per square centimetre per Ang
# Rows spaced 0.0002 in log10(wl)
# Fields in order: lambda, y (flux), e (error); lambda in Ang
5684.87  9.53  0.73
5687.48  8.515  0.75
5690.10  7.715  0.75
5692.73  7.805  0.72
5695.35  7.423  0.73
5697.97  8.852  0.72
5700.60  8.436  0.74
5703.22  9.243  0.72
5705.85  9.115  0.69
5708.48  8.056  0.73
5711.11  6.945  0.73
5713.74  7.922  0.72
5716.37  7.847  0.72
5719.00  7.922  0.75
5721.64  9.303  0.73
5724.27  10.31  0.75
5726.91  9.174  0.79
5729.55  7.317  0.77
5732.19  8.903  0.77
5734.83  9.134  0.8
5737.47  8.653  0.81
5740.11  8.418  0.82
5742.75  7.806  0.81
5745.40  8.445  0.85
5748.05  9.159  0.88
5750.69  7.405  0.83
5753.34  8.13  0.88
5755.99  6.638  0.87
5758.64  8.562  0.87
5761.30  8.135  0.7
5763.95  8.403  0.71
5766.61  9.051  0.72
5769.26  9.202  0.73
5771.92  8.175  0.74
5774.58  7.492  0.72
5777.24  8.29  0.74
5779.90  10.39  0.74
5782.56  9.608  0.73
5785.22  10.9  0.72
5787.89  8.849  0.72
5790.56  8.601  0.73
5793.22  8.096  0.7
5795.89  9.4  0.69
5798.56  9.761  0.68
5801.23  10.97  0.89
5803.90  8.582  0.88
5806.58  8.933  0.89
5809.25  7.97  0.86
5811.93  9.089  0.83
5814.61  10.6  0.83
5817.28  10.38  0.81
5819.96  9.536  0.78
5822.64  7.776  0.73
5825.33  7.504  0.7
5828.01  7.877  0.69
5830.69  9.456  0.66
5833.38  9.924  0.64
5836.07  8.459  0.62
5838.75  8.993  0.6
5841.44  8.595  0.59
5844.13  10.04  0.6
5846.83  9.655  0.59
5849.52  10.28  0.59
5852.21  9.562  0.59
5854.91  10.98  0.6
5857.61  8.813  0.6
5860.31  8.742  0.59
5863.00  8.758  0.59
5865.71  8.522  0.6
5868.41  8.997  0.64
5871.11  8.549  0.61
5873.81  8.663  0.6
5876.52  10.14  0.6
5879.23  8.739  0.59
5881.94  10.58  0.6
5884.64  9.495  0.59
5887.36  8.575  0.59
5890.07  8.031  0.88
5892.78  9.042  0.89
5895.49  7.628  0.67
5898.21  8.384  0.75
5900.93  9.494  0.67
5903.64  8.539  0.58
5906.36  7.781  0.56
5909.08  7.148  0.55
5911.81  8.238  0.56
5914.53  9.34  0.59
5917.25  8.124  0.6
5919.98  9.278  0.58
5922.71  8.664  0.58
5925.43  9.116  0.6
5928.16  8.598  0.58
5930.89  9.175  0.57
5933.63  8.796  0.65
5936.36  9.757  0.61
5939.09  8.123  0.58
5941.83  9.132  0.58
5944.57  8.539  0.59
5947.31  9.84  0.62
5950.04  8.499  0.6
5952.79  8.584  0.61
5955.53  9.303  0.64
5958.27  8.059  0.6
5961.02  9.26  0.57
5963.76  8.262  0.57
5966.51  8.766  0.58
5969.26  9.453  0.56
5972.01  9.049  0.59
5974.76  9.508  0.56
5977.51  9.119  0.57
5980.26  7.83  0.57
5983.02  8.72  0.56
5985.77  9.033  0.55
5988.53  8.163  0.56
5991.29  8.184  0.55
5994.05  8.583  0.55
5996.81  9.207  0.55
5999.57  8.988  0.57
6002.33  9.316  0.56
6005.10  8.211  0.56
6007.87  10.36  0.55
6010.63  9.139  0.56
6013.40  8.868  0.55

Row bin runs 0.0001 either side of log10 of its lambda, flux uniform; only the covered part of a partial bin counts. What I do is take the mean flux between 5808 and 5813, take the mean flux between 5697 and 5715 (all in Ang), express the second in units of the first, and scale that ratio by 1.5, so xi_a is 1.47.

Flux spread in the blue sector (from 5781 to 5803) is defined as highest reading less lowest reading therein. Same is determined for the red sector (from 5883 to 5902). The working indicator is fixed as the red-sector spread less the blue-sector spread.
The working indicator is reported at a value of -1.0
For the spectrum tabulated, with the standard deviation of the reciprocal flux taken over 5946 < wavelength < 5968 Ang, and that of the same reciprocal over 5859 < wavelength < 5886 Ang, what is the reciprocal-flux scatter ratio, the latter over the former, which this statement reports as 1.1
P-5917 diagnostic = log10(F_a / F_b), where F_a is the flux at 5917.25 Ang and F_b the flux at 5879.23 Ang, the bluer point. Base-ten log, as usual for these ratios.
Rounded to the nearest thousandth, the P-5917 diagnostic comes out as -0.032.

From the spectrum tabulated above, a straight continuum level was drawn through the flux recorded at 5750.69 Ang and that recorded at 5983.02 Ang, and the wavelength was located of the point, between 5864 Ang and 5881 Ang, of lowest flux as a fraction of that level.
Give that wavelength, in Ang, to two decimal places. 5871.11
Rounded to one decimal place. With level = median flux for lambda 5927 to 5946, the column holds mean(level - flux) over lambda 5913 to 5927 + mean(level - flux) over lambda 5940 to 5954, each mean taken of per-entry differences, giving -0.2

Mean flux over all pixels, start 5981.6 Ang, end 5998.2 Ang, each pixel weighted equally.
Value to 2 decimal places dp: 8.65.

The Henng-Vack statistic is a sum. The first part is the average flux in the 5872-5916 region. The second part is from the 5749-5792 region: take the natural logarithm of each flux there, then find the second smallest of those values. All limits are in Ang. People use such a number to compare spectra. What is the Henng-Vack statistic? 10.74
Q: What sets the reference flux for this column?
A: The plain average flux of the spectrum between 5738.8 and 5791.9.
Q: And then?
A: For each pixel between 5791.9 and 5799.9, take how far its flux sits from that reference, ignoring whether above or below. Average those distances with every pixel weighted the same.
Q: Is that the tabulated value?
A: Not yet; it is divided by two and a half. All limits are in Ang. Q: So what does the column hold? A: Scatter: 0.33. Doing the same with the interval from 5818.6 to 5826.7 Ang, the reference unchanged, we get 0.38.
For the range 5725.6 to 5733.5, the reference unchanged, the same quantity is 0.29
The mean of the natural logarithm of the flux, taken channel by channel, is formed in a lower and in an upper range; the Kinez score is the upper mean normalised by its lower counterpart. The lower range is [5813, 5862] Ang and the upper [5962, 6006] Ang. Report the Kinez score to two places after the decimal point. 0.98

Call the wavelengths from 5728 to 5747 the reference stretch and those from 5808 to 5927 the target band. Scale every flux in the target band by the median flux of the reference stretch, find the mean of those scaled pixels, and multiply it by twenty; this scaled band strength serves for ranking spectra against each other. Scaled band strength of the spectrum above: 21.2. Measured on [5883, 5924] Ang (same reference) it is 20.2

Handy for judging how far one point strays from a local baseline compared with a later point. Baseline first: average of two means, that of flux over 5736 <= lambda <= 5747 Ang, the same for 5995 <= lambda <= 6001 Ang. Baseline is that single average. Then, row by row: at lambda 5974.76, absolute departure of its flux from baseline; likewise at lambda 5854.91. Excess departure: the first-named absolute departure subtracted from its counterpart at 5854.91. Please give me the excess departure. 1.5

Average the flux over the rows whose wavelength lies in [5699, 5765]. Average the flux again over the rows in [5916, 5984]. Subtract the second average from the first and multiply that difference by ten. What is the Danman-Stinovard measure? -4.9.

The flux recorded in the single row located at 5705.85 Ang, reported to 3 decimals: 9.115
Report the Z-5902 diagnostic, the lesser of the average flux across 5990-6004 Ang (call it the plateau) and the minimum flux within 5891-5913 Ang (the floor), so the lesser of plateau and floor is 7.1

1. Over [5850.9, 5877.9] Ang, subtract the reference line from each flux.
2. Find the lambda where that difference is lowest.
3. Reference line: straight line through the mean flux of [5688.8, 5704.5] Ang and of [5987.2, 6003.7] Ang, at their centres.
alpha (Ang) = 5865.71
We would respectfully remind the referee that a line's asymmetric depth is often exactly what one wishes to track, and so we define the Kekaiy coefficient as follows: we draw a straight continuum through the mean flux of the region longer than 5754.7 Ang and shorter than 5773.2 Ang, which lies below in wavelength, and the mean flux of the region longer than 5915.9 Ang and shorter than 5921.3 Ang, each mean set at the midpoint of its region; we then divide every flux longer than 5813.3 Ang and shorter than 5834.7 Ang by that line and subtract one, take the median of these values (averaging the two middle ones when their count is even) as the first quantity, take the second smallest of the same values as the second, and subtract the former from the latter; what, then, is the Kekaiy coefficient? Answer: -0.20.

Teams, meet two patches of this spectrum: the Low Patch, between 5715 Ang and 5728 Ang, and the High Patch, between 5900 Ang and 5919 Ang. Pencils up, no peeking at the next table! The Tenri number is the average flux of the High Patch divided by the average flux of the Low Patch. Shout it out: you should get 0.94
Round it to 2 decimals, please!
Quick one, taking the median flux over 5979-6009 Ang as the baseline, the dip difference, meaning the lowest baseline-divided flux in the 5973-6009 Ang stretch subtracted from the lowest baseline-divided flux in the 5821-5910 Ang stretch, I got -0.08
